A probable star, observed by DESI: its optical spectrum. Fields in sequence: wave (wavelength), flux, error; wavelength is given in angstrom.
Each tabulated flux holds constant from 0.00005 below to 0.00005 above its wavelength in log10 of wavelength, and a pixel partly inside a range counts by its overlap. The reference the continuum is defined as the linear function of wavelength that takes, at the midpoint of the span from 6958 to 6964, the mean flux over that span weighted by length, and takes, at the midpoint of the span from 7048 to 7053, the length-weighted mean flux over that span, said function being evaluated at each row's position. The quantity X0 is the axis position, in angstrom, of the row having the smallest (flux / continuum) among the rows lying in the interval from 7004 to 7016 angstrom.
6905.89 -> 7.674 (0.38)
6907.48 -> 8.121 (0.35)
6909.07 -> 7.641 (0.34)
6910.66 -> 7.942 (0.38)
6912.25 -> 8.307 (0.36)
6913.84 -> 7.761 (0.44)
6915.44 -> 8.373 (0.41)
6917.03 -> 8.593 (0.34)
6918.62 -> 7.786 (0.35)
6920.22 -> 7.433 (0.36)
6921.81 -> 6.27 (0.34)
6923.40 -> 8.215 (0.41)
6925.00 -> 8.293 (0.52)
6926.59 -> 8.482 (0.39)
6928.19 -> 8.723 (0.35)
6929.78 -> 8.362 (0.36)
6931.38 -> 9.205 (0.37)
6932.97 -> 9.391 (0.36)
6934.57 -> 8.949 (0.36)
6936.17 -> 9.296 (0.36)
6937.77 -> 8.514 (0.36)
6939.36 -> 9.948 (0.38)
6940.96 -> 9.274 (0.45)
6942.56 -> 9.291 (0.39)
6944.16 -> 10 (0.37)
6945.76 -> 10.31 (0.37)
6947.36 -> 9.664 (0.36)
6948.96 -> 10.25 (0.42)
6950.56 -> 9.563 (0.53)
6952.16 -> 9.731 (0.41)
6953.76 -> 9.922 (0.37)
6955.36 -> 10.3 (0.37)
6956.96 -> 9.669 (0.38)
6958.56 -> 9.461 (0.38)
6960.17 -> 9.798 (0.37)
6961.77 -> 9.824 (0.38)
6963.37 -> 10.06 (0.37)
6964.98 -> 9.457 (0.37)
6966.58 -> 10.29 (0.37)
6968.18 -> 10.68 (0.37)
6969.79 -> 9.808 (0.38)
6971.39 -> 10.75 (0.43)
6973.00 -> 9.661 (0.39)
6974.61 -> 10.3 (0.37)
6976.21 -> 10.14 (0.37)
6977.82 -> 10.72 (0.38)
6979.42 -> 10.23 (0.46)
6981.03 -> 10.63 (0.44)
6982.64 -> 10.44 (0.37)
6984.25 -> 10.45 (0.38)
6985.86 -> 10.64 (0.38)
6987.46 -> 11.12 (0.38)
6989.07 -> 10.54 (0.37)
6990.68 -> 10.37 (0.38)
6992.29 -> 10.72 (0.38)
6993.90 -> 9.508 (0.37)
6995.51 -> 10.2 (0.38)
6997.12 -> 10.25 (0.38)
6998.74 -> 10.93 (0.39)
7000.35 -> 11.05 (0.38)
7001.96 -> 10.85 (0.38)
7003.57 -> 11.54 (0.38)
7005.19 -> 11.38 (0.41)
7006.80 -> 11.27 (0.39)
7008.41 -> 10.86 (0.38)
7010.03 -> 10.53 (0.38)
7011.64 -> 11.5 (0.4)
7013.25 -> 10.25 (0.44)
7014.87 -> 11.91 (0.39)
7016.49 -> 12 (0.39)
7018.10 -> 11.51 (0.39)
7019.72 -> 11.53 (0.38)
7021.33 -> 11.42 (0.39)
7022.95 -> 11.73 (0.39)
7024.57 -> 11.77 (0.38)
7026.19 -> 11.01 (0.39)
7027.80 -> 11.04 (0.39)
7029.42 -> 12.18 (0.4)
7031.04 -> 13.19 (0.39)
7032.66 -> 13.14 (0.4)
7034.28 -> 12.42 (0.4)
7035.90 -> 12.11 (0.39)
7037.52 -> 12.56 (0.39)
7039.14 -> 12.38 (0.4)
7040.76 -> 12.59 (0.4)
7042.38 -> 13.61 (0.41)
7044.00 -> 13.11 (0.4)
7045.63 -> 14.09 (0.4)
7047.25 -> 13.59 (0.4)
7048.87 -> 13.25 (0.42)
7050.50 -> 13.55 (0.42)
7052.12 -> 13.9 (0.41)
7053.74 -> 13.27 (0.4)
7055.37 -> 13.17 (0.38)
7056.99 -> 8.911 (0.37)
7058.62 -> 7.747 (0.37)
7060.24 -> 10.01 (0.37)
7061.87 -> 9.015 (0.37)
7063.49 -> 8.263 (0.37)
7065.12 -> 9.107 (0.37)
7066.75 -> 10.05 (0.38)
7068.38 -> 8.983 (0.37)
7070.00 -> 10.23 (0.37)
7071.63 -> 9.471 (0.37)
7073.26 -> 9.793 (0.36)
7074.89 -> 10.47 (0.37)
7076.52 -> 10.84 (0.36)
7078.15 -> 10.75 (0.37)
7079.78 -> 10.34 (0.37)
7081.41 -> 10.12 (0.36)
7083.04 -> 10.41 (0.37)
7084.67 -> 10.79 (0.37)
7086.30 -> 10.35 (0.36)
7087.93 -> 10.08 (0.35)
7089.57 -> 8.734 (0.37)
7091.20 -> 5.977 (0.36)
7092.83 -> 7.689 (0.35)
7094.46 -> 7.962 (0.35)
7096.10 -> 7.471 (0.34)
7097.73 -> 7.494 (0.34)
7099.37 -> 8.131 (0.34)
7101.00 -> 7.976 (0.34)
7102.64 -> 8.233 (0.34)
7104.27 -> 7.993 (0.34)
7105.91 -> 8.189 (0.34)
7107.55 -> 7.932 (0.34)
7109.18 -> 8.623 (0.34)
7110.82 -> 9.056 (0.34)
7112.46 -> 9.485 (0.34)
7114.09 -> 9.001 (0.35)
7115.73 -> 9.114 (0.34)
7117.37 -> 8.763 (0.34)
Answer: 7013.25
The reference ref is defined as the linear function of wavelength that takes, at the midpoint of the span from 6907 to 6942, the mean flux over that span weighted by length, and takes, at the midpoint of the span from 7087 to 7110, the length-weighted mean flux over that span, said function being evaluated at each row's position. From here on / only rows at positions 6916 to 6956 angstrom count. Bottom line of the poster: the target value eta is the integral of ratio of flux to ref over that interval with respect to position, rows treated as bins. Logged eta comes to 43.0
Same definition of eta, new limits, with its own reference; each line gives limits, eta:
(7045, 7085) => 53.2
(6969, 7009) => 51.1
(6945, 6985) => 48.4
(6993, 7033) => 54.9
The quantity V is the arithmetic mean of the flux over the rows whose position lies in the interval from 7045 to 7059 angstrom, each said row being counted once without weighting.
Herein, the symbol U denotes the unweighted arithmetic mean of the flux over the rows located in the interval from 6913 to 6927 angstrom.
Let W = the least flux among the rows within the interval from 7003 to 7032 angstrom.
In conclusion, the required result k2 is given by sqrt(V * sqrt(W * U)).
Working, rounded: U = 7.9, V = 12.4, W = 10.25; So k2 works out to 10.6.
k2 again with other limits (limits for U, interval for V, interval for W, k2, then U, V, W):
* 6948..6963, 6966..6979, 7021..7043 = 10.3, 9.8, 10.3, 11.01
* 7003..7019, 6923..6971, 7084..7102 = 8.8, 11.3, 9.5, 5.977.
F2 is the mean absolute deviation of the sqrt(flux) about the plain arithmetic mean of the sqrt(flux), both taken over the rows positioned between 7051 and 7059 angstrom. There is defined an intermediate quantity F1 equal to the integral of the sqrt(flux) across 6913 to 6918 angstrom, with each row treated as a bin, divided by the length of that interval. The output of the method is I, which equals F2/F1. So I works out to 0.131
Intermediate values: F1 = 2.87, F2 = 0.376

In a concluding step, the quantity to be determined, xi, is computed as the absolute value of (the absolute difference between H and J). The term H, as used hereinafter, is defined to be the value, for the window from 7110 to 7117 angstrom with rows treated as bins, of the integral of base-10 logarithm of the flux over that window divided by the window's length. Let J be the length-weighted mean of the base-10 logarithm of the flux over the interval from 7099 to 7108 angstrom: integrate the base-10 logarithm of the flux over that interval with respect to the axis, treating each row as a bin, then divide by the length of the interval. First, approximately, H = 0.96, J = 0.91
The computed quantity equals 0.05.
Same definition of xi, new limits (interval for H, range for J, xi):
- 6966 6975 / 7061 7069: 0.05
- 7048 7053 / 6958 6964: 0.14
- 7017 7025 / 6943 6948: 0.07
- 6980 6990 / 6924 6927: 0.10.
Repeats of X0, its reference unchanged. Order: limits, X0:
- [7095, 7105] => 7097.73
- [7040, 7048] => 7040.76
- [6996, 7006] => 6997.12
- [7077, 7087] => 7081.41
